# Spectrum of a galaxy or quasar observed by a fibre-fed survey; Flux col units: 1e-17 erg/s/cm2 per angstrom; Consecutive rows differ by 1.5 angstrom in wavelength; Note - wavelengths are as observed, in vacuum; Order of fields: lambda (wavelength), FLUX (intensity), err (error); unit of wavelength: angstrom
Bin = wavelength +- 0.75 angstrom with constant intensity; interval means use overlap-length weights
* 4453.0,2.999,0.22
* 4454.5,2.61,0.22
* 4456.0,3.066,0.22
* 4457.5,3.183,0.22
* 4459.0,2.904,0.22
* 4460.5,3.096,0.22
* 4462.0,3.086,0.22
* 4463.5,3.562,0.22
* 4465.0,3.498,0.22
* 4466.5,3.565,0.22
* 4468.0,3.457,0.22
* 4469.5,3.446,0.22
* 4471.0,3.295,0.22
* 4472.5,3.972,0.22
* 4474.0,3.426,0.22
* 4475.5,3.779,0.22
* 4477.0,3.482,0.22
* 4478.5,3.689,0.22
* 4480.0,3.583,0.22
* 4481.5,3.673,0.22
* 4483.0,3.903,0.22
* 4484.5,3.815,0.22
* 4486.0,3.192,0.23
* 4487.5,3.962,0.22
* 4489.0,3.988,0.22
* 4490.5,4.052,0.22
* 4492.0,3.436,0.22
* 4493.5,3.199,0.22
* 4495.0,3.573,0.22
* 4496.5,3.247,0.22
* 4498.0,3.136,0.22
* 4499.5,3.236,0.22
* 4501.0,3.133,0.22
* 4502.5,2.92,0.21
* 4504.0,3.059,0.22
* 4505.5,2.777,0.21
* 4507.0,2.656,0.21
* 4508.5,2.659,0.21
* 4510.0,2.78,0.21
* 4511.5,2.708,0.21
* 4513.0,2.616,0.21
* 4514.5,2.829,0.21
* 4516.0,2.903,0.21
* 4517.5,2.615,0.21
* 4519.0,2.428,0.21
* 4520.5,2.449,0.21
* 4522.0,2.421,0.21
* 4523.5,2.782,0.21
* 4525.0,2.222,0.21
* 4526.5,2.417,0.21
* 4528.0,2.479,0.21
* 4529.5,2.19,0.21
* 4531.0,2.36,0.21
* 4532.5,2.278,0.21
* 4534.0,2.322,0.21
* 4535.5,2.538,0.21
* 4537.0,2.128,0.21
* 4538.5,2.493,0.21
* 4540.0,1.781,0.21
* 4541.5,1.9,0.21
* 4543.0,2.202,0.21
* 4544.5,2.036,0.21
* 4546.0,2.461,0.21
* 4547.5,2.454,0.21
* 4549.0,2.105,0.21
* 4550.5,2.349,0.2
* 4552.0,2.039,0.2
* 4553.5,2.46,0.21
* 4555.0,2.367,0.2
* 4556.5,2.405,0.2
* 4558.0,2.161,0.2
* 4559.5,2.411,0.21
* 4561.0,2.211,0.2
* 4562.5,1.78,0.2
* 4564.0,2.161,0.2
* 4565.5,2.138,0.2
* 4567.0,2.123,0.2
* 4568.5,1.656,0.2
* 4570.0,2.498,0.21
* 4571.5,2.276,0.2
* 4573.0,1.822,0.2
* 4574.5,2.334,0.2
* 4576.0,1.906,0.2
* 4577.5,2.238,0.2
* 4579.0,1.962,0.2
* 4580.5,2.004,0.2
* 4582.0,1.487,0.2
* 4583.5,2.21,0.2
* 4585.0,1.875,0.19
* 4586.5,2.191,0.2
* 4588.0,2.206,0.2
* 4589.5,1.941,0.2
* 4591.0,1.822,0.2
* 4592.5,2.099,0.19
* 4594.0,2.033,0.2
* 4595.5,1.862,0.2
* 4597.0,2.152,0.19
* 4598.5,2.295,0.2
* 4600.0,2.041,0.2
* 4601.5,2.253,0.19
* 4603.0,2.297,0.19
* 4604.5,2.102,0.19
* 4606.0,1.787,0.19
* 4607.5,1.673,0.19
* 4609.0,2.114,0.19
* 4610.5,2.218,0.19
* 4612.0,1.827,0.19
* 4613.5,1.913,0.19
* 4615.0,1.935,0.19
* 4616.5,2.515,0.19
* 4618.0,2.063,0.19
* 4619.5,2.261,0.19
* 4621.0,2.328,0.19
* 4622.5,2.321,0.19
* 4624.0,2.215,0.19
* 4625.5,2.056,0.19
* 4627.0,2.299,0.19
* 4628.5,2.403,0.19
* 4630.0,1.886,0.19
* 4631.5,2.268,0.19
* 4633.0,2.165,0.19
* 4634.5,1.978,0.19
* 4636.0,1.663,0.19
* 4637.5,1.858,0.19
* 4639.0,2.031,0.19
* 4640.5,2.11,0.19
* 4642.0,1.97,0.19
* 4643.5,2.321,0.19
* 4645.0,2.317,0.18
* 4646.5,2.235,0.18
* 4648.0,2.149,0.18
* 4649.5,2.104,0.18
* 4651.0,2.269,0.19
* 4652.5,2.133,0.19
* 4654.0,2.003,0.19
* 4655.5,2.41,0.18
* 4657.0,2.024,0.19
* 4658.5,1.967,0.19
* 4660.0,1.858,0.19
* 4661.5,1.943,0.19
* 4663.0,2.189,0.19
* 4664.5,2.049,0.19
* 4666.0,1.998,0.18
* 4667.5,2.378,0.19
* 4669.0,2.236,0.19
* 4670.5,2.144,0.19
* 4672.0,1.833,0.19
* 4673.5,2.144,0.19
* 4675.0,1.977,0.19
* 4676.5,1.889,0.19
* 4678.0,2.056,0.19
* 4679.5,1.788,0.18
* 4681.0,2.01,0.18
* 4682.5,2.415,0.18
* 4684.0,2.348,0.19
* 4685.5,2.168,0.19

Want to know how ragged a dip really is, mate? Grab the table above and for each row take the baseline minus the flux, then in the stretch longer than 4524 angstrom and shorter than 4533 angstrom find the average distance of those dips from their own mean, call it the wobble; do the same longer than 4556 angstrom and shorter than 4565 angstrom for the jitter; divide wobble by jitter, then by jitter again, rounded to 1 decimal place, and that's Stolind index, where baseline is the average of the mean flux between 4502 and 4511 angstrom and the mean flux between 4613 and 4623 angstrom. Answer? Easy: 4.0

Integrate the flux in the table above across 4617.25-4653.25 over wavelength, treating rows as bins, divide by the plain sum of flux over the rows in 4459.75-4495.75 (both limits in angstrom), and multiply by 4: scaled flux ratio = 3.6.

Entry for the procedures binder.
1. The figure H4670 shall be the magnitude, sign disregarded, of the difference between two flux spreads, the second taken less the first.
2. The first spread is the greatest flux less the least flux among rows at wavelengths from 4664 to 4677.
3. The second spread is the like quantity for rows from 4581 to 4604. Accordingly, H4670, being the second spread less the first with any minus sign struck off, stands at 0.3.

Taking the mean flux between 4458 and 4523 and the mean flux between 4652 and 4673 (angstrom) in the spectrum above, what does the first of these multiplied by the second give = 6.7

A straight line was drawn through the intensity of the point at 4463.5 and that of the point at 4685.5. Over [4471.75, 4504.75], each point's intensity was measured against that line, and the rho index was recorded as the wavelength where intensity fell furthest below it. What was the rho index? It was 4502.5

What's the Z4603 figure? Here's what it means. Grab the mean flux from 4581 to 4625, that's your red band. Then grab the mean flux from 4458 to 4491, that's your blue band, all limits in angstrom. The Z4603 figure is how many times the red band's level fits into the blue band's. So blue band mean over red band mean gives 1.7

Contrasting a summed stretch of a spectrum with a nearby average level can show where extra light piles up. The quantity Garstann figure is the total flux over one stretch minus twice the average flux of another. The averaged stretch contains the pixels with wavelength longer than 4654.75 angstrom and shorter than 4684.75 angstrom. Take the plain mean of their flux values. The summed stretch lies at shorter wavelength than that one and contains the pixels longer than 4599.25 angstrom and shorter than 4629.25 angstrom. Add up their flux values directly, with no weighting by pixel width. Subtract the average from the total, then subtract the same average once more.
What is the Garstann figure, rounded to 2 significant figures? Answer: 38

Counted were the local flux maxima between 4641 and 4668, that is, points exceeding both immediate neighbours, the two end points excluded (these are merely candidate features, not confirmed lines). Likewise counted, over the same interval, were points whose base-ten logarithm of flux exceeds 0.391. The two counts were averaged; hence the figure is 2.0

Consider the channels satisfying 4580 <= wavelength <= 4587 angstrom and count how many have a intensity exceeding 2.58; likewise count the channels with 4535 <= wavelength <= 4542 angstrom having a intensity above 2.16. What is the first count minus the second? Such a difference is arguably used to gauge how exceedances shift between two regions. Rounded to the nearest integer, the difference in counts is -2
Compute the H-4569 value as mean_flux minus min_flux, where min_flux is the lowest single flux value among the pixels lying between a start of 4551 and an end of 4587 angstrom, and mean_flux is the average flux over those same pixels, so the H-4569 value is 0.63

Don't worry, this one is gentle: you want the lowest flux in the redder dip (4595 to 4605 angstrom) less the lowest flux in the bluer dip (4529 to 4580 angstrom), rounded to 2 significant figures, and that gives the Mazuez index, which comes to 0.21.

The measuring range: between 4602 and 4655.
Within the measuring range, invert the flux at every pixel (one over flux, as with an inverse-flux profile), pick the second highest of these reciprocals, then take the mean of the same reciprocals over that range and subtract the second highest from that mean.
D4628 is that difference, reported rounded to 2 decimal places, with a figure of -0.12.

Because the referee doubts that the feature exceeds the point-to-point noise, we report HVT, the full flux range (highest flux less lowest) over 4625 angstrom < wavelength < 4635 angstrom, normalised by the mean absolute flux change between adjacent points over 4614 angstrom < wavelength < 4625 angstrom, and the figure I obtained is 2.20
